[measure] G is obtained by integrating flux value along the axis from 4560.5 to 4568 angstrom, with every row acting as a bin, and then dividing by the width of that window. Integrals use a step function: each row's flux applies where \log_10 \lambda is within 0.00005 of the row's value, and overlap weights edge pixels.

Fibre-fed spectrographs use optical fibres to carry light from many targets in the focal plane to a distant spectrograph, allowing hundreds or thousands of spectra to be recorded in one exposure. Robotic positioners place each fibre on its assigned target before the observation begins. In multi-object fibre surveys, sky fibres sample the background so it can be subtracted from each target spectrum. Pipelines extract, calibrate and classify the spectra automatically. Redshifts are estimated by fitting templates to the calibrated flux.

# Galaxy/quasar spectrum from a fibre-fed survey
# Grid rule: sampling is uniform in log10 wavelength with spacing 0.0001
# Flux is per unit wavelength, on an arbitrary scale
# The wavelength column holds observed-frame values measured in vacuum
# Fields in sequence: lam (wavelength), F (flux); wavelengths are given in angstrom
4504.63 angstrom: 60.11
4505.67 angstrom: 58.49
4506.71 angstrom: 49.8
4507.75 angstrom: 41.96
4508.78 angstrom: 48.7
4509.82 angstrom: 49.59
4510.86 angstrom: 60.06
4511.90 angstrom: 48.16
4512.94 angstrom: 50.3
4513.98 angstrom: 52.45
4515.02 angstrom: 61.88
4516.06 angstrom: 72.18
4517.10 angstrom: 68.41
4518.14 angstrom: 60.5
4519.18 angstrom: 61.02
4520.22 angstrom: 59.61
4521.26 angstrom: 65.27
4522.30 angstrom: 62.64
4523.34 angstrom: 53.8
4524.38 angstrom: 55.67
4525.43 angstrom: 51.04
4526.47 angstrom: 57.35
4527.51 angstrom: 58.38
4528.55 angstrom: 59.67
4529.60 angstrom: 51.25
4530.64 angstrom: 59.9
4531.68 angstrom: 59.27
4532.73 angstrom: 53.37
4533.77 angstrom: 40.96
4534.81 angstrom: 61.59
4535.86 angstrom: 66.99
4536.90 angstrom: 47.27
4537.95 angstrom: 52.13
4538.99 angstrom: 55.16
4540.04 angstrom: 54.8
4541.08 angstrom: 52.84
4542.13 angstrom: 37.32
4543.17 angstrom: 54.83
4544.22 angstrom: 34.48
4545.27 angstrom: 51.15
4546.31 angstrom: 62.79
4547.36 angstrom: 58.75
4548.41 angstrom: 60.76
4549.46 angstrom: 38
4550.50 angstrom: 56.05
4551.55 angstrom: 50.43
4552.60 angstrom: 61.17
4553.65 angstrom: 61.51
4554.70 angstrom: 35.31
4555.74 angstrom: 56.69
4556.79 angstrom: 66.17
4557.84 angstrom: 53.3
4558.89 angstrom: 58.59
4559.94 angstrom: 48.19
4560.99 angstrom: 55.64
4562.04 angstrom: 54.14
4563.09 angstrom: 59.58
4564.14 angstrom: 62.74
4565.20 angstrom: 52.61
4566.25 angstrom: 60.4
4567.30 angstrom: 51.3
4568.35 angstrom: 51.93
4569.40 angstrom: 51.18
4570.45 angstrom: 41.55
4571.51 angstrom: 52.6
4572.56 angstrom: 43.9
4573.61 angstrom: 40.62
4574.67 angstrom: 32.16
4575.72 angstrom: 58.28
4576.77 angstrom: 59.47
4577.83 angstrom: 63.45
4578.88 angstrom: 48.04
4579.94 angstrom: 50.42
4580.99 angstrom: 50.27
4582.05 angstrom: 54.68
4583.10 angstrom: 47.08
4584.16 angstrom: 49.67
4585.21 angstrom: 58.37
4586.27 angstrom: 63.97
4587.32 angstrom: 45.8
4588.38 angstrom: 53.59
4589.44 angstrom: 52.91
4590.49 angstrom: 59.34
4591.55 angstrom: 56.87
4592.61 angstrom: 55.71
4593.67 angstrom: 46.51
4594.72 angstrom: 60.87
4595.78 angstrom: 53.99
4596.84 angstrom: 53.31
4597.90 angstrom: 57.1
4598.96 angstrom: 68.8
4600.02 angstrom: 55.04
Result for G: 57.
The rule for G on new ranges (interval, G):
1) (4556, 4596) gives 53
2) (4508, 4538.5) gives 57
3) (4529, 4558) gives 53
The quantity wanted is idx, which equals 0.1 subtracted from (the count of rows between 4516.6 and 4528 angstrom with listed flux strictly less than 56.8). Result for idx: 2.9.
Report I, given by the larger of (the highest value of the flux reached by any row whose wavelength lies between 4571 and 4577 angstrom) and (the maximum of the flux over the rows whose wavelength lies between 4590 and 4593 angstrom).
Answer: 59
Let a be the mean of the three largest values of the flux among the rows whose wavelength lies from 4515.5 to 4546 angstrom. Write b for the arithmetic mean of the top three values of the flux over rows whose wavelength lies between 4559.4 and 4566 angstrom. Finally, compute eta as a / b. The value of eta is 1.17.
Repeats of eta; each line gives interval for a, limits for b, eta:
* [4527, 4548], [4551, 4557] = 1.01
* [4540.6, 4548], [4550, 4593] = 0.91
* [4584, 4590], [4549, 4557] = 0.93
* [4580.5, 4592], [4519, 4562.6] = 0.92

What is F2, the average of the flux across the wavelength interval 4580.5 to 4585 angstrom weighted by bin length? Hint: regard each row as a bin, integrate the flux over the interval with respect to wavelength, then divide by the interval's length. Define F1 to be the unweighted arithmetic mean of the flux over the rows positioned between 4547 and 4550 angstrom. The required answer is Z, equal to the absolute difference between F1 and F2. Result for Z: 2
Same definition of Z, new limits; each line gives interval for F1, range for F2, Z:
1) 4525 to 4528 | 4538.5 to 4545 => 7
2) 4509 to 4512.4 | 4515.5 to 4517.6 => 18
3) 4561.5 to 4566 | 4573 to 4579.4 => 7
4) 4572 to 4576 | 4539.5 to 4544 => 5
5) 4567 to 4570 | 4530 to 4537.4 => 4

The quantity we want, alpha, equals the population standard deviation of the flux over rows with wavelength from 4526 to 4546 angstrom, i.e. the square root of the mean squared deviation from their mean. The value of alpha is 8.1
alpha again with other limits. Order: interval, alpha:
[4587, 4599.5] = 5.9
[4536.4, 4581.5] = 8.3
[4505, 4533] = 6.6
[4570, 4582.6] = 8.6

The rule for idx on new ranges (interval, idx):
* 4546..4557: 4.9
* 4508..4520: 4.9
